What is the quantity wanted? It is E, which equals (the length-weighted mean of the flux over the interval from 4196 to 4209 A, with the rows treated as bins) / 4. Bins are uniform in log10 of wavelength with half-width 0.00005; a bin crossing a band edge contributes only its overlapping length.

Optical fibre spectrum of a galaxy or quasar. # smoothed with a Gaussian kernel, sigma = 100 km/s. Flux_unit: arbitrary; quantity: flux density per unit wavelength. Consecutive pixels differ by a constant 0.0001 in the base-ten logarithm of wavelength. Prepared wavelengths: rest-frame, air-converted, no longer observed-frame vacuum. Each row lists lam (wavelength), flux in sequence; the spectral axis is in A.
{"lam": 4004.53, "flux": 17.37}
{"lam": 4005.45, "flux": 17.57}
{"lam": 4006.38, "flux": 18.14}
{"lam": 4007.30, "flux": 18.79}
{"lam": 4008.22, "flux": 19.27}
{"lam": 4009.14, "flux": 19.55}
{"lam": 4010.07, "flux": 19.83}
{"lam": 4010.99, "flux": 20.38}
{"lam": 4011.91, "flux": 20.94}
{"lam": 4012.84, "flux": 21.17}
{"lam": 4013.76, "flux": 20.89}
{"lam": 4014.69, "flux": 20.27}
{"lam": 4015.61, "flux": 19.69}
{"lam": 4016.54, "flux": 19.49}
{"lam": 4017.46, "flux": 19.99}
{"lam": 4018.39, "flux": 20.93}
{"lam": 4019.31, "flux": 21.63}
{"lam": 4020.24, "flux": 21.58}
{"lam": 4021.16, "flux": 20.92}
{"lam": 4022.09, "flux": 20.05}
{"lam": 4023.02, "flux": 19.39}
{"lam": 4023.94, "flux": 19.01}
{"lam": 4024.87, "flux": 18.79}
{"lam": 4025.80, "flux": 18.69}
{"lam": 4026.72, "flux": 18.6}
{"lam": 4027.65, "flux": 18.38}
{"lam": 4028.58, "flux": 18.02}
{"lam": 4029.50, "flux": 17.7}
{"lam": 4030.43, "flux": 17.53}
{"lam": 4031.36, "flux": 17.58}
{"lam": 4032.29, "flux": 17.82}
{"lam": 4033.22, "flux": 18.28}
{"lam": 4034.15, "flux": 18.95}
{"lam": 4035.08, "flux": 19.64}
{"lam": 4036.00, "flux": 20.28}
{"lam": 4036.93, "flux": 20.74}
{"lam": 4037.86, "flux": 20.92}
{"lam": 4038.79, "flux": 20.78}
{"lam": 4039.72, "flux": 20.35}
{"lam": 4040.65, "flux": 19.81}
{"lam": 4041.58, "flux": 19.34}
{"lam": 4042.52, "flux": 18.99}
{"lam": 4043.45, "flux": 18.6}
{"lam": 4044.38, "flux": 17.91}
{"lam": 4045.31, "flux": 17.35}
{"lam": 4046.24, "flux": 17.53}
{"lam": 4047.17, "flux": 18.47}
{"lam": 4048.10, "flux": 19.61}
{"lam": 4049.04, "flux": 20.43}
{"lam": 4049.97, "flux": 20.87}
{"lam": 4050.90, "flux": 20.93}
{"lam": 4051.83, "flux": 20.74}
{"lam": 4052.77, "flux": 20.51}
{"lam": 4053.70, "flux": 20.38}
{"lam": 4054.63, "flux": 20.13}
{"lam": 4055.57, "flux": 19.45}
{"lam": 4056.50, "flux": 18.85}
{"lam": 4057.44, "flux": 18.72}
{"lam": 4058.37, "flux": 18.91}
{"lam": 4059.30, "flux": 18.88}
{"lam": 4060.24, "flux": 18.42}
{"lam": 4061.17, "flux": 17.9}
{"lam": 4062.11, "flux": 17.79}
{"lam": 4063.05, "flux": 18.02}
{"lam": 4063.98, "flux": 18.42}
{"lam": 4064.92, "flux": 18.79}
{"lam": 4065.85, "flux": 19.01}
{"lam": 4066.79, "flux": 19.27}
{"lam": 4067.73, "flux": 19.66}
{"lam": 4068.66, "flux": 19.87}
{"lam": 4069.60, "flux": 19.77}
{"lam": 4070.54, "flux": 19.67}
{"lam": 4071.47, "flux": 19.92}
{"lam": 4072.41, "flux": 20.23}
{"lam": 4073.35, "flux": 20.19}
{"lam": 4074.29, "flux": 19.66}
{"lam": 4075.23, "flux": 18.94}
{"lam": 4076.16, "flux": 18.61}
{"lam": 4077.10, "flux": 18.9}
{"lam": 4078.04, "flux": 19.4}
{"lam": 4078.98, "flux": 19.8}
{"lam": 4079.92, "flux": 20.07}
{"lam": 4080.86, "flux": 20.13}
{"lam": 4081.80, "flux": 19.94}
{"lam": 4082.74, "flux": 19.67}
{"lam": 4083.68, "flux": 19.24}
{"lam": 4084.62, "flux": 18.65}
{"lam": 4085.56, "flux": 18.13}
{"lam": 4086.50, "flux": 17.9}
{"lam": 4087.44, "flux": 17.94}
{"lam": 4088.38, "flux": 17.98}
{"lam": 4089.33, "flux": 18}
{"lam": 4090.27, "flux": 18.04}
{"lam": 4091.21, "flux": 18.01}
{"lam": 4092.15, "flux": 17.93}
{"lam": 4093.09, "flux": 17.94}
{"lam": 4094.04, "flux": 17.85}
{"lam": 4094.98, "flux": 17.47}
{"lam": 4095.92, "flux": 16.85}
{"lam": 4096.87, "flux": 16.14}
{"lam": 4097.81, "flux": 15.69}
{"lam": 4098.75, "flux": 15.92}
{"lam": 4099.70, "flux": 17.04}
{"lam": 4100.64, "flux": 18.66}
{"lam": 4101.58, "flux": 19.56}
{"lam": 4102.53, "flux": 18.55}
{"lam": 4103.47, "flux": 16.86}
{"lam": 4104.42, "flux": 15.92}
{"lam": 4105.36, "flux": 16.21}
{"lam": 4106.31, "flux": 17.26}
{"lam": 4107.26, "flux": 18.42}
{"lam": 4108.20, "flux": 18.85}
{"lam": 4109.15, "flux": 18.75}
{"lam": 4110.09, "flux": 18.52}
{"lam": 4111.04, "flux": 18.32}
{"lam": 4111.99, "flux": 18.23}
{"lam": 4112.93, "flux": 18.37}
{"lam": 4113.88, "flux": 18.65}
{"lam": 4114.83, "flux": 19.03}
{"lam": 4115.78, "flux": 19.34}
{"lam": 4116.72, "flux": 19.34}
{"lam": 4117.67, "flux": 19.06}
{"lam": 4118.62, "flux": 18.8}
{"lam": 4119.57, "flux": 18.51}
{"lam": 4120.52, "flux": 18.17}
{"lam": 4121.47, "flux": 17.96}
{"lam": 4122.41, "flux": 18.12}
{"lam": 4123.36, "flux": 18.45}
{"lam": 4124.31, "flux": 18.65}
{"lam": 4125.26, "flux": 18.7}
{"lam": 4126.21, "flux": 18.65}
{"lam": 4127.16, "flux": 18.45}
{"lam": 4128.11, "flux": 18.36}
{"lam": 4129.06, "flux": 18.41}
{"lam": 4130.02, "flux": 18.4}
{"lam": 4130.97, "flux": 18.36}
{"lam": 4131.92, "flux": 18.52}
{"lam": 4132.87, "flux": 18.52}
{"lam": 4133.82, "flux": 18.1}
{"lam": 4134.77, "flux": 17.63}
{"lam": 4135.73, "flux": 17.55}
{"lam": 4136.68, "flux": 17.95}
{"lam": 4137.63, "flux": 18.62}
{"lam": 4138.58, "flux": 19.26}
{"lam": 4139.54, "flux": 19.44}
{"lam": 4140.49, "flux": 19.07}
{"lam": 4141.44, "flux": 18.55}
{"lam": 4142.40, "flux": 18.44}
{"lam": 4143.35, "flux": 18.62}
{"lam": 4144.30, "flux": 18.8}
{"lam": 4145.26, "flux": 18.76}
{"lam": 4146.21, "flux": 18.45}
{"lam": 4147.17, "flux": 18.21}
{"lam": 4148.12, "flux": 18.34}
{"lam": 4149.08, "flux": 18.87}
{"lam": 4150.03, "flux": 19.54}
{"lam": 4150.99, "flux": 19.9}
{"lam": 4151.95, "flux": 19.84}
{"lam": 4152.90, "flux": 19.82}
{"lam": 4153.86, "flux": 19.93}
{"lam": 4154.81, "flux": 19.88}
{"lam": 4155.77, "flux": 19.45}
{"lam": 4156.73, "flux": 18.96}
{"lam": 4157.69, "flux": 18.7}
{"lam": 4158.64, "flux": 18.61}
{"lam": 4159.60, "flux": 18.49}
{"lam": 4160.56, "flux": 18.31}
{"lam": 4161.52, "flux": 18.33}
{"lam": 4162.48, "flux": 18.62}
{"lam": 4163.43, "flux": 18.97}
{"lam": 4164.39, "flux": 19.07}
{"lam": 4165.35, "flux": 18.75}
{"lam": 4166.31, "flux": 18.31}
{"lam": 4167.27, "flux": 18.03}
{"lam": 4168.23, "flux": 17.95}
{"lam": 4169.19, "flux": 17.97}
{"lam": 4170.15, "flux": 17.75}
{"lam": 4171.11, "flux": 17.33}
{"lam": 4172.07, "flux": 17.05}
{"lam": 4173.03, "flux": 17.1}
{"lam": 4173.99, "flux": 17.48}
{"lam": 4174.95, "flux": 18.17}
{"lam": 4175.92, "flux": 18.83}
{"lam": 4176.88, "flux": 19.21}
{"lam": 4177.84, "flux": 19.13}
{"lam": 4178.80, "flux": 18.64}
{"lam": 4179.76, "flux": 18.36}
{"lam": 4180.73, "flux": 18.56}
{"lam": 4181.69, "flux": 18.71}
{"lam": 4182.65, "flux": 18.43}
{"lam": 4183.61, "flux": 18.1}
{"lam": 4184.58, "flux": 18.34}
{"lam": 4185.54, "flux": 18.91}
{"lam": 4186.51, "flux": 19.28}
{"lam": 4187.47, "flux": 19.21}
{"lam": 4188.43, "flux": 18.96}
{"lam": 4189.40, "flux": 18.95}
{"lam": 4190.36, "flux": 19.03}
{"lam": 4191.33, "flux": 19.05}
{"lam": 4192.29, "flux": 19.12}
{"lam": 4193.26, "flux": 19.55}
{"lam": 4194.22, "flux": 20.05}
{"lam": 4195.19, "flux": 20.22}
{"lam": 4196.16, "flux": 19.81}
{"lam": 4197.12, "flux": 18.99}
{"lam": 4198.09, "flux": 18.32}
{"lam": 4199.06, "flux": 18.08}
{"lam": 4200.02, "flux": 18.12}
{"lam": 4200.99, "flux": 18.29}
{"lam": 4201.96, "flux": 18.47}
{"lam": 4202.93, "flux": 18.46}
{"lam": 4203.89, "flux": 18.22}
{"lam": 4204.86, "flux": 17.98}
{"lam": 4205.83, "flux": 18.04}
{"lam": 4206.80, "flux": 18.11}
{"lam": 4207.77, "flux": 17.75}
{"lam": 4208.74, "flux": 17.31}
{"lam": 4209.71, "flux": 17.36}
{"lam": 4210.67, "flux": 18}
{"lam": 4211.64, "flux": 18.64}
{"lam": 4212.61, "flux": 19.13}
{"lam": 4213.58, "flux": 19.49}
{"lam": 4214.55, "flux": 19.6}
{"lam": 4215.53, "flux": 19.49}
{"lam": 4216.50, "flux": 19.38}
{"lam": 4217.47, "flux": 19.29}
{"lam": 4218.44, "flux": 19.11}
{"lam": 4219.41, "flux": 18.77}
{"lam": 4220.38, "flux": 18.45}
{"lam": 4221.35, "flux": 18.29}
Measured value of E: 4.56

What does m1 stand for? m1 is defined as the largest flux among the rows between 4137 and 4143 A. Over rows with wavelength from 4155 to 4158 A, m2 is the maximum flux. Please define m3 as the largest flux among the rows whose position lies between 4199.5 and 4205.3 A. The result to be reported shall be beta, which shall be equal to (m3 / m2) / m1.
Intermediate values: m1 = 19.44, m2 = 19.45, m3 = 18.47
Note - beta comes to 0.049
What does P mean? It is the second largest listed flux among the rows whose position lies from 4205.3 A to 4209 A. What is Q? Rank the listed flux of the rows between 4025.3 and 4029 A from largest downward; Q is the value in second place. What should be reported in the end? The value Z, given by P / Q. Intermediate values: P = 18.04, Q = 18.6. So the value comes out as 0.97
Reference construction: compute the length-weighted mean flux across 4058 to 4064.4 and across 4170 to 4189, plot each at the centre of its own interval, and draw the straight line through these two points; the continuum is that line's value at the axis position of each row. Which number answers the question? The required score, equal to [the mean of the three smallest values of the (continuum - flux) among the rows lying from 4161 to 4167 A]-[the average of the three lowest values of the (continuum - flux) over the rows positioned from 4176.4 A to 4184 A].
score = 0.08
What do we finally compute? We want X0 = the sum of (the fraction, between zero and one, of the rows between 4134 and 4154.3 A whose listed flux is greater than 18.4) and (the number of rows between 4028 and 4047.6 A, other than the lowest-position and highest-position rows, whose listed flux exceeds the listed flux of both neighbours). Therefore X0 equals 1.8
